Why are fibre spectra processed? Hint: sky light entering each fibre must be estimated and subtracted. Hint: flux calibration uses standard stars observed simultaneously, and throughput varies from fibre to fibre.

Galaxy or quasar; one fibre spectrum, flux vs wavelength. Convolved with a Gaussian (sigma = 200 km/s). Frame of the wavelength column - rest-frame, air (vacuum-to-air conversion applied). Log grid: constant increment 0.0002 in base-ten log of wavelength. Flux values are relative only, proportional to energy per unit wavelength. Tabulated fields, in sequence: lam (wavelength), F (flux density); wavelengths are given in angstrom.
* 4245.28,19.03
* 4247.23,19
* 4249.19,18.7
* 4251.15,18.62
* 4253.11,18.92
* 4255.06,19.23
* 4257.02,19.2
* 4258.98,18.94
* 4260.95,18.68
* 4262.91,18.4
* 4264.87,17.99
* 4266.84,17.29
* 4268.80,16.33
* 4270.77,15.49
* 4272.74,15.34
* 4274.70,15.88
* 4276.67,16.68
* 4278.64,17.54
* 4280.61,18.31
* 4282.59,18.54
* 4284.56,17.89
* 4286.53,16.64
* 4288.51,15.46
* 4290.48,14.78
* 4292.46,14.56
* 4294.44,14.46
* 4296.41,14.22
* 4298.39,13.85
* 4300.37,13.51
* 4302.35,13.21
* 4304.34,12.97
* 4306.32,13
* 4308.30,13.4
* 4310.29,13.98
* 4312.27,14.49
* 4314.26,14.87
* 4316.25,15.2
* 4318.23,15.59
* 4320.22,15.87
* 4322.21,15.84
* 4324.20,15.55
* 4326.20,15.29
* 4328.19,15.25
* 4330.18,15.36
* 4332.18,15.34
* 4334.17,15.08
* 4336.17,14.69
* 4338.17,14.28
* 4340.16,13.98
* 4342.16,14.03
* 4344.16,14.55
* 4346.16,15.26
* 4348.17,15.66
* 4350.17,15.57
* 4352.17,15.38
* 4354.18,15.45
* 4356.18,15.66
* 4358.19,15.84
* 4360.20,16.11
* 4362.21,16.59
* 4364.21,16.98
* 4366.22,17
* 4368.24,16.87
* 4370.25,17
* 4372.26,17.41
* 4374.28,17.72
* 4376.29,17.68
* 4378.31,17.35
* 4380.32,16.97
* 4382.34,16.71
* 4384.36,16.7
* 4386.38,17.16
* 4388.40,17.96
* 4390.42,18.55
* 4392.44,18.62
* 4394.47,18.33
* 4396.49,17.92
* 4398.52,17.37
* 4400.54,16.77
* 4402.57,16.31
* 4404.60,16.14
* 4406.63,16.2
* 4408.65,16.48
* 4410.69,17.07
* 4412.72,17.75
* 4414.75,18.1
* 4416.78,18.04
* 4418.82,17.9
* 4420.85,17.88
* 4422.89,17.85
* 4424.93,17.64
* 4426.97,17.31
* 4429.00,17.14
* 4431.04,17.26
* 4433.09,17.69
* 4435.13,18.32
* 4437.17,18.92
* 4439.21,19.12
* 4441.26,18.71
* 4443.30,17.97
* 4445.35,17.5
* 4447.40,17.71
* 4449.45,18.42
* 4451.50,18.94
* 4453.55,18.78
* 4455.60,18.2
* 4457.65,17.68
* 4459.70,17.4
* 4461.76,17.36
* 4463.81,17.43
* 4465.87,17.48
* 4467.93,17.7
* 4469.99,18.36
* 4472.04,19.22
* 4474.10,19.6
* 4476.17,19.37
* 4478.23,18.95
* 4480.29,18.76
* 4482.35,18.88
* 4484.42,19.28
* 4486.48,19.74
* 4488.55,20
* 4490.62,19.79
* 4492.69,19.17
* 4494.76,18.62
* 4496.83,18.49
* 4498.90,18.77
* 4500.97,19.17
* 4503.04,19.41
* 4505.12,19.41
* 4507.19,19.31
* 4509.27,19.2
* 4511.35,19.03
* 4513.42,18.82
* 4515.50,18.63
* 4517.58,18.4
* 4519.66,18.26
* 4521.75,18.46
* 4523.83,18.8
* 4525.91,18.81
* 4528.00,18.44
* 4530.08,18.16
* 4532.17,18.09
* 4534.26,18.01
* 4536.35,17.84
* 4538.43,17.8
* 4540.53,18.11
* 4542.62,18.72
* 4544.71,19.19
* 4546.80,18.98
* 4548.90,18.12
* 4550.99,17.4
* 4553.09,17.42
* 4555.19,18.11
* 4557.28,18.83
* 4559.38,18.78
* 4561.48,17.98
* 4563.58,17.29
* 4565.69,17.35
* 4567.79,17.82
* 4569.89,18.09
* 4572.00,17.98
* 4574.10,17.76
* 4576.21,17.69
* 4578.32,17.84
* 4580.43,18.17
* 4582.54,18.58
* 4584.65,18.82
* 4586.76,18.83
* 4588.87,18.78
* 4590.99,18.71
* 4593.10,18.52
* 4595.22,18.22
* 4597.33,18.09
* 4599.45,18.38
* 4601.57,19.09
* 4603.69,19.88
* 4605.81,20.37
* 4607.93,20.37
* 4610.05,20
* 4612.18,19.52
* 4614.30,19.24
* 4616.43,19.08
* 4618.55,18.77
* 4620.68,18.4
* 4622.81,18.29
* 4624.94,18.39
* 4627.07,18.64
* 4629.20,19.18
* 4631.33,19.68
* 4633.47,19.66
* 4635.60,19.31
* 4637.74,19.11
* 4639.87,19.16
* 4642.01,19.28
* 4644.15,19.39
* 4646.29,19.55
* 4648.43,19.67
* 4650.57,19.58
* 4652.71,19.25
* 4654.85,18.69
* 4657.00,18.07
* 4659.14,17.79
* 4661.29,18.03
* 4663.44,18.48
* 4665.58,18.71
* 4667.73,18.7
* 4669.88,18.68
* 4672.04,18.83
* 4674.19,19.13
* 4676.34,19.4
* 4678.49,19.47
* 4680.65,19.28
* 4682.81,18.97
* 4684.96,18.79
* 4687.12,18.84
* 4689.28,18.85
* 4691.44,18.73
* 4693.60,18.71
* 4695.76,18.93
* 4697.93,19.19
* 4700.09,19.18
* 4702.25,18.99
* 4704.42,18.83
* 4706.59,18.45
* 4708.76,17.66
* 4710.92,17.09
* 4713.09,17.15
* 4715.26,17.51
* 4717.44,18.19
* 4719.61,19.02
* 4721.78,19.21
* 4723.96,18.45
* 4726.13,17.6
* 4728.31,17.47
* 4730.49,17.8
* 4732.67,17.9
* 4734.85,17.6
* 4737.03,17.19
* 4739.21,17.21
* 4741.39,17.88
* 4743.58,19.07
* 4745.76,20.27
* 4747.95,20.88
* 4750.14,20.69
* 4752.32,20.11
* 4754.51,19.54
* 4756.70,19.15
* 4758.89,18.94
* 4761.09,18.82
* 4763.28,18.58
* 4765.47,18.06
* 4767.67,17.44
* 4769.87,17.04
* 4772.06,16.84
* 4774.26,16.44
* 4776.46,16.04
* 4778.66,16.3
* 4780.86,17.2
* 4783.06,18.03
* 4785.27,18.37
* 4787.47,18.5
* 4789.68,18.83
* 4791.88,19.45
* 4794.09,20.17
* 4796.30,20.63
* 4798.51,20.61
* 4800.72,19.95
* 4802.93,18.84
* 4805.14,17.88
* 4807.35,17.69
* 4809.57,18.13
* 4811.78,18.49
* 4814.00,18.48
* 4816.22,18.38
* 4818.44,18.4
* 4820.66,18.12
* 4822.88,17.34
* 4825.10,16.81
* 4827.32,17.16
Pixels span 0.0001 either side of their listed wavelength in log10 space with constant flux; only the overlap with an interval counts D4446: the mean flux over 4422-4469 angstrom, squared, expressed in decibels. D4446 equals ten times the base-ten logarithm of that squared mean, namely 25.1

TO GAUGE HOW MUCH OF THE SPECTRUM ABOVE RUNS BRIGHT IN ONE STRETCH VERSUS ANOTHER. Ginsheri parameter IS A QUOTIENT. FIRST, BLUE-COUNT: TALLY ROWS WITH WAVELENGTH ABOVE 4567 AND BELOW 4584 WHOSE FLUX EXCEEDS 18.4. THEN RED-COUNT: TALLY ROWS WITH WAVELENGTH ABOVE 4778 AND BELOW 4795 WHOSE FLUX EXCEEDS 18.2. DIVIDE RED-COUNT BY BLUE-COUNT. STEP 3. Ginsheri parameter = 5.0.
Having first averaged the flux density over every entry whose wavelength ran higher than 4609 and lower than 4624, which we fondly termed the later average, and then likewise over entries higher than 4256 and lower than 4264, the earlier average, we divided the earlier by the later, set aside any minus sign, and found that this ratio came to 0.988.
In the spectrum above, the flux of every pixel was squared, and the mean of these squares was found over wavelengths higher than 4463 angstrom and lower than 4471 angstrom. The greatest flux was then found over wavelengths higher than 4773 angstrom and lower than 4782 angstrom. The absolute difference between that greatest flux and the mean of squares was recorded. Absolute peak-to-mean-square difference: 298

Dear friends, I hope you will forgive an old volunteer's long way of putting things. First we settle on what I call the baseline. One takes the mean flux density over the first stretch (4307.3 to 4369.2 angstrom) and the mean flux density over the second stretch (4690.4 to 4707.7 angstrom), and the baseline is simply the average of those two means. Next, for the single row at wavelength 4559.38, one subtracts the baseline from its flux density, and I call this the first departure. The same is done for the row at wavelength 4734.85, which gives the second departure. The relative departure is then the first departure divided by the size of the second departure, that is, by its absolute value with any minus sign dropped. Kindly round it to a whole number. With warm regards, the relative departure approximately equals 3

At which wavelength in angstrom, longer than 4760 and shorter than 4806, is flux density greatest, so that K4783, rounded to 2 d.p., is 4796.30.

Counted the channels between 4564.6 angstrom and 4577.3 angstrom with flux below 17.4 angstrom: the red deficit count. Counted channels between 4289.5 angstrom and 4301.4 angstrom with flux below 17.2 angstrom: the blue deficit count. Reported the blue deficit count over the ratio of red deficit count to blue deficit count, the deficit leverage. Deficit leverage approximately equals 36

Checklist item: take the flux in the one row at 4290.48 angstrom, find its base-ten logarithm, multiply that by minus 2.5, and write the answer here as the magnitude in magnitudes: -2.92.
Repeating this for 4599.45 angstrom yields -3.16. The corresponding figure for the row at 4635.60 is -3.21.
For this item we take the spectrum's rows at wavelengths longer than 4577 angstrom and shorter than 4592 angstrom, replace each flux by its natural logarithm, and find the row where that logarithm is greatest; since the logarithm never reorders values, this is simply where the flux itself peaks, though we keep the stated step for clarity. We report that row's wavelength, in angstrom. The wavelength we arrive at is 4586.76 angstrom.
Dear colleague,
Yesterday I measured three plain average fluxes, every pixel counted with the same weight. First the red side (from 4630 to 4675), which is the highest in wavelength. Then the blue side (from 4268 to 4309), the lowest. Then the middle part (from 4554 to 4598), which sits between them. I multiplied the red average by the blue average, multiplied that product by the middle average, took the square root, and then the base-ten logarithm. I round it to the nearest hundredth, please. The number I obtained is 1.86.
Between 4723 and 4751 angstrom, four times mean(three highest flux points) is 82.5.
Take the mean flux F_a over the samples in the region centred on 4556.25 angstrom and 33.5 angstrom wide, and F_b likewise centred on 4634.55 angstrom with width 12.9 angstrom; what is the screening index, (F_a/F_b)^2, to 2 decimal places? 0.88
